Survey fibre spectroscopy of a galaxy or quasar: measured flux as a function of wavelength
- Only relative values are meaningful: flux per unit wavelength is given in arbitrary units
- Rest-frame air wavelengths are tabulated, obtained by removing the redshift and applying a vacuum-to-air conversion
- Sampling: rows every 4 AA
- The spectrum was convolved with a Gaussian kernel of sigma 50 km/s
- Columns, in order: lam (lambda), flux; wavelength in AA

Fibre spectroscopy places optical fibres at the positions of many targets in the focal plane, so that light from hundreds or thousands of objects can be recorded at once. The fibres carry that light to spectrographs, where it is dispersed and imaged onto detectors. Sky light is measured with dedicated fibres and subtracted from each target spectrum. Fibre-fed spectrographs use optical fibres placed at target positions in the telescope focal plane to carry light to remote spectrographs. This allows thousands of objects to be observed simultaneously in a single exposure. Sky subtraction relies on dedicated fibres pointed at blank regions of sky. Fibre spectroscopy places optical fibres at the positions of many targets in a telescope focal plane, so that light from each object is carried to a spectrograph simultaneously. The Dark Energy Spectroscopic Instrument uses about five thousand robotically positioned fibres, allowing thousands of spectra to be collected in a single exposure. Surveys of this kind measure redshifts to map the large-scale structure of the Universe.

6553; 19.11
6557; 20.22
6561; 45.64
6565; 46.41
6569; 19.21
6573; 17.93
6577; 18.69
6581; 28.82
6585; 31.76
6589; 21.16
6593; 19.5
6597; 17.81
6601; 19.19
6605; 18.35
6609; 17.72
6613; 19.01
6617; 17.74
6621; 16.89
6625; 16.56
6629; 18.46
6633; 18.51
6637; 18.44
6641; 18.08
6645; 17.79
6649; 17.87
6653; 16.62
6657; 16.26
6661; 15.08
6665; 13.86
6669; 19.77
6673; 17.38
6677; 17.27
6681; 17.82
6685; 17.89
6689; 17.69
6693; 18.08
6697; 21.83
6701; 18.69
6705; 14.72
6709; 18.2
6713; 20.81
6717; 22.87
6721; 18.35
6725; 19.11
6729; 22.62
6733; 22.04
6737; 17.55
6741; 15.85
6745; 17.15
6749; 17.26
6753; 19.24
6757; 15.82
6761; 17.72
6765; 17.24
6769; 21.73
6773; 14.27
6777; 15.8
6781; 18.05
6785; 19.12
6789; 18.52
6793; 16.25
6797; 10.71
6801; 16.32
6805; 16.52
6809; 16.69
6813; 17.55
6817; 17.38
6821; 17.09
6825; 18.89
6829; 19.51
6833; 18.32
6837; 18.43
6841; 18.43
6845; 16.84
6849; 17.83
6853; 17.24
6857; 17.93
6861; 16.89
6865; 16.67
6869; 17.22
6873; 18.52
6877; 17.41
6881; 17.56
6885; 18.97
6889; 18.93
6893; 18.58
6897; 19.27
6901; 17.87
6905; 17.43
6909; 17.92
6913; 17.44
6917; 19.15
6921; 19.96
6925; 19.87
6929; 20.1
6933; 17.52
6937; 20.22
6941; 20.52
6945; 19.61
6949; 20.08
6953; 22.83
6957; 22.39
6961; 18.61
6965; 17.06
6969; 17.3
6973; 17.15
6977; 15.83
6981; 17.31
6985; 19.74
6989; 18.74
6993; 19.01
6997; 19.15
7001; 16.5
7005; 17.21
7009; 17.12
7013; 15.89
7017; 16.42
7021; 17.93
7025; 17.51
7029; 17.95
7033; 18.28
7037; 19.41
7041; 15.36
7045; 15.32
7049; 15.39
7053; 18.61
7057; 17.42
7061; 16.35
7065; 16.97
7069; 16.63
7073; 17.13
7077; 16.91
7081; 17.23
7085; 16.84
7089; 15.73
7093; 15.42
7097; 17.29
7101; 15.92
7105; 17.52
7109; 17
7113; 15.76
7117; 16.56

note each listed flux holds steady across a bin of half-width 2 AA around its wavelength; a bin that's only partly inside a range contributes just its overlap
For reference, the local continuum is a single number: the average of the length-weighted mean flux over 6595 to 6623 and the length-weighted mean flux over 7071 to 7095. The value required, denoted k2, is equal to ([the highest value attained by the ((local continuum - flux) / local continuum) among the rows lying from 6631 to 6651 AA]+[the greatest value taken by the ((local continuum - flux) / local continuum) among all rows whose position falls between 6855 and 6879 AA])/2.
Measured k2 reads 0.005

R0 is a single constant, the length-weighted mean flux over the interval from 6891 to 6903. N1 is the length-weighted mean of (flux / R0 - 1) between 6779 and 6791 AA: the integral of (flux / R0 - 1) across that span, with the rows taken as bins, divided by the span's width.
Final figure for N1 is 0.00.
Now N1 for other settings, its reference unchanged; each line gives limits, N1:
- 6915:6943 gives 0.06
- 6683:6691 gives -0.04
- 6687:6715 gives 0.00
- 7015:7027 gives -0.07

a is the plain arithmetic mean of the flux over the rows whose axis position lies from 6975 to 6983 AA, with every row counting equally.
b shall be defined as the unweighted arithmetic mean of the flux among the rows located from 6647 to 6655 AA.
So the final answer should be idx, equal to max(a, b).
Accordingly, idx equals 17.2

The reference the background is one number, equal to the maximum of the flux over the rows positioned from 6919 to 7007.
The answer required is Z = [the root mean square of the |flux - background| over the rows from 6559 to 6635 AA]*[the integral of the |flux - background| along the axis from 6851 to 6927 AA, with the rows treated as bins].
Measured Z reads 3158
